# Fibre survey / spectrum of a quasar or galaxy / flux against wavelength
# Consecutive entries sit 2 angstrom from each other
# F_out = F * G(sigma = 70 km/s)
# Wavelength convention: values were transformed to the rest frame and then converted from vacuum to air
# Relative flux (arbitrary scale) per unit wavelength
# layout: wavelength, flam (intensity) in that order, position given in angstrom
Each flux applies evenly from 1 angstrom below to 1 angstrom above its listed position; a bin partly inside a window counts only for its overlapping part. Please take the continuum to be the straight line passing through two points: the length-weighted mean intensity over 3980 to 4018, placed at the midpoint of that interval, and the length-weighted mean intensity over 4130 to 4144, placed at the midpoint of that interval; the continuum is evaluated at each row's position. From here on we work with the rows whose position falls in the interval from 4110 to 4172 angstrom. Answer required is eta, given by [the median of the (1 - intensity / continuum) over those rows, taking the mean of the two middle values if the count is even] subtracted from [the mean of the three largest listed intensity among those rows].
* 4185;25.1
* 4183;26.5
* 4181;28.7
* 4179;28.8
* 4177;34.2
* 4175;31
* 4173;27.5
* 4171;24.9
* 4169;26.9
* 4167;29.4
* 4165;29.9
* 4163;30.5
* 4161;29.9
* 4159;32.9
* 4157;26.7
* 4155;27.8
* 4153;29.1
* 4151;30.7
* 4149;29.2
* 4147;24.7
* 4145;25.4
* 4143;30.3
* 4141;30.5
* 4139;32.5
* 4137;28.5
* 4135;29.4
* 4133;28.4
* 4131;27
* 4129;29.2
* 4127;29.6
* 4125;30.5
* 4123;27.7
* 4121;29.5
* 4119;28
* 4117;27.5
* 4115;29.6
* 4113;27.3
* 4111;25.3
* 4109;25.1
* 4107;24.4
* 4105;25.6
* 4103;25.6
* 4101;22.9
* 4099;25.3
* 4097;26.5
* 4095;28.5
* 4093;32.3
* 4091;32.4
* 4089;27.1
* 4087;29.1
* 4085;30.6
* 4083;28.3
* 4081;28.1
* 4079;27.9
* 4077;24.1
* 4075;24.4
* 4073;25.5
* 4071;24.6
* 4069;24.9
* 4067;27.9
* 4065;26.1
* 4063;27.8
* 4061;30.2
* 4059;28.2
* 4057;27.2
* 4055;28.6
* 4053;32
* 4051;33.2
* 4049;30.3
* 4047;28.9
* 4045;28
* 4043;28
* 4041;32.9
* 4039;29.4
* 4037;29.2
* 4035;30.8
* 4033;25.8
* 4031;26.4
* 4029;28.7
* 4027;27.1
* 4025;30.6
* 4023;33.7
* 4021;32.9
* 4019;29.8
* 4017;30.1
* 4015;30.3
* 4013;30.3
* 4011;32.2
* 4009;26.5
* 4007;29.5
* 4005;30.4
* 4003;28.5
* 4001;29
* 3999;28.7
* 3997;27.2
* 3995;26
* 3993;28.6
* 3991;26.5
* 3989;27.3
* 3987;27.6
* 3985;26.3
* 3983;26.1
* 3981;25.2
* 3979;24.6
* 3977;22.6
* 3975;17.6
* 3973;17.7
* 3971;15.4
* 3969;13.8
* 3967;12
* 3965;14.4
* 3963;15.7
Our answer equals 32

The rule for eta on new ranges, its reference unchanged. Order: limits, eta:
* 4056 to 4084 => 29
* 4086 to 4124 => 31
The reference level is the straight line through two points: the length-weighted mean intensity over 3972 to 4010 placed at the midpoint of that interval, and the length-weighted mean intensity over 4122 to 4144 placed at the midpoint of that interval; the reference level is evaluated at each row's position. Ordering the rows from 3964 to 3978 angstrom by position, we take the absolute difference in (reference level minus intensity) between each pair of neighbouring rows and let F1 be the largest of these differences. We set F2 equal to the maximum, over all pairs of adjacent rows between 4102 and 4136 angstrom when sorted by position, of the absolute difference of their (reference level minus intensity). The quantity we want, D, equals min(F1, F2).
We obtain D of 2.8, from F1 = 4.95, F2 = 2.8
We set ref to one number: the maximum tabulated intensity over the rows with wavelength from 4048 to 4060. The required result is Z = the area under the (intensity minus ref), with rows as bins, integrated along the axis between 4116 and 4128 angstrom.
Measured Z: -53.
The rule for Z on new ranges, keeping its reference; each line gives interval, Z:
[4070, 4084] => -99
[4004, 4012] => -28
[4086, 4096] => -33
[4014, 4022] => -19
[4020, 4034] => -54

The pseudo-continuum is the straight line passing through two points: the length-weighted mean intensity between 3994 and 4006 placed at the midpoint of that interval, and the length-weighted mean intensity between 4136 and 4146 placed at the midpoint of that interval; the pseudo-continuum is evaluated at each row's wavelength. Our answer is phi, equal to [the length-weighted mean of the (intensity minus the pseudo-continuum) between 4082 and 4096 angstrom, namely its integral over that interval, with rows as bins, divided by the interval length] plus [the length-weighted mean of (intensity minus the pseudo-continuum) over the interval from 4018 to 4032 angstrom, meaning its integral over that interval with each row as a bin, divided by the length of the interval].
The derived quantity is 2.1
